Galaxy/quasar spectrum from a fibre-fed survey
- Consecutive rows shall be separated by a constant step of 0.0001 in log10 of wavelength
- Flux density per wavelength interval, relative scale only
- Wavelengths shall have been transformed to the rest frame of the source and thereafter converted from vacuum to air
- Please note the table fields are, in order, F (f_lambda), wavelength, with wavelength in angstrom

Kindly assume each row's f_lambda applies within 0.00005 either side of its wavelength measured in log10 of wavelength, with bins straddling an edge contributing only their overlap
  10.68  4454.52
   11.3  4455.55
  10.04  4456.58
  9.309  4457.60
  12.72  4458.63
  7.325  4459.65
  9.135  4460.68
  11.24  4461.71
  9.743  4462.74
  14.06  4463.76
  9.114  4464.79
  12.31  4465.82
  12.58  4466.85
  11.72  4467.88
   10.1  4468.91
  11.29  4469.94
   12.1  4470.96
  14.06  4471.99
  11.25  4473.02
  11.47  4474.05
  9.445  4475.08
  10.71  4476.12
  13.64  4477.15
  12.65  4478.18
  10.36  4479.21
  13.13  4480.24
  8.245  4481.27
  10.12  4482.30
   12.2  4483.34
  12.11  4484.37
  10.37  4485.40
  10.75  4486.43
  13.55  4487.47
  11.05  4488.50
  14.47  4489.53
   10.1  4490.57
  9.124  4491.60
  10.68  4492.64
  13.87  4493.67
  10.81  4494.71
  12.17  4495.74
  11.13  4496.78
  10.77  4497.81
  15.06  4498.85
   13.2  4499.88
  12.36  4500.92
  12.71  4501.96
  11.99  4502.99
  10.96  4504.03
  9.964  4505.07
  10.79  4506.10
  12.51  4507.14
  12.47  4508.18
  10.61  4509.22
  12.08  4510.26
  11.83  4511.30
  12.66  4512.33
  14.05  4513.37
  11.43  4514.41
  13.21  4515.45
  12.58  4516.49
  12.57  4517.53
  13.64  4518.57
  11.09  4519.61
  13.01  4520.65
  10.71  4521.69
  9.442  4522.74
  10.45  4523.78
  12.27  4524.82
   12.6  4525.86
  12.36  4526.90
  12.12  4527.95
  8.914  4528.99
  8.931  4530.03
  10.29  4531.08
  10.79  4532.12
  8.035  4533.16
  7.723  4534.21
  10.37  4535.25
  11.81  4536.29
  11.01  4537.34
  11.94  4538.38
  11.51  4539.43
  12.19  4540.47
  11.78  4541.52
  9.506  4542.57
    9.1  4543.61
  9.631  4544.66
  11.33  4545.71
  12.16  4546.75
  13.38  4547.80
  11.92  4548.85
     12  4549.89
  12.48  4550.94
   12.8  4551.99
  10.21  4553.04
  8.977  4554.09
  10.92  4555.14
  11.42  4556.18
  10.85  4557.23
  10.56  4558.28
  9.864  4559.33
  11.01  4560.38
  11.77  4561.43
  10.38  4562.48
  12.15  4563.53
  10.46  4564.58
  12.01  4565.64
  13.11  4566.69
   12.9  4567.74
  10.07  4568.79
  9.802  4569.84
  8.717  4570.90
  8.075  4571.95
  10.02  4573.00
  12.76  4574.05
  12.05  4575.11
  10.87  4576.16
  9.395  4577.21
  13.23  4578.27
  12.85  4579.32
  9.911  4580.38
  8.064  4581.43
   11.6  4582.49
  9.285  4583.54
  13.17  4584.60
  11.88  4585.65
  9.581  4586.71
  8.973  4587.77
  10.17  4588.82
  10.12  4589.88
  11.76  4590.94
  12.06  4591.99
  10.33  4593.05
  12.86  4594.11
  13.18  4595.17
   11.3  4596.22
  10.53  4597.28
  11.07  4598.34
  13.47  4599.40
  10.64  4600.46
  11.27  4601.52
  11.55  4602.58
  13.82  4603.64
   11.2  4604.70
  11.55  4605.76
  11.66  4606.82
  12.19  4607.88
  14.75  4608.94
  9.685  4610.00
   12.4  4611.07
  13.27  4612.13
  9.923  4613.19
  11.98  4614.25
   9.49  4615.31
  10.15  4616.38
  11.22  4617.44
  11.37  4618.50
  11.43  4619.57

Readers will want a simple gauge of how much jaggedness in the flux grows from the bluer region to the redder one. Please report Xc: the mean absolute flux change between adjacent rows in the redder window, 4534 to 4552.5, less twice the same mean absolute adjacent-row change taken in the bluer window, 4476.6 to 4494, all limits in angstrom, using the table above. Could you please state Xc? -3.5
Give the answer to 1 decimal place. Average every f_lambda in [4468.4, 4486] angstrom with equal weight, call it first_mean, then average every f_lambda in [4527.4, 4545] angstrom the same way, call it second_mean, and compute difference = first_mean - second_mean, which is 1.0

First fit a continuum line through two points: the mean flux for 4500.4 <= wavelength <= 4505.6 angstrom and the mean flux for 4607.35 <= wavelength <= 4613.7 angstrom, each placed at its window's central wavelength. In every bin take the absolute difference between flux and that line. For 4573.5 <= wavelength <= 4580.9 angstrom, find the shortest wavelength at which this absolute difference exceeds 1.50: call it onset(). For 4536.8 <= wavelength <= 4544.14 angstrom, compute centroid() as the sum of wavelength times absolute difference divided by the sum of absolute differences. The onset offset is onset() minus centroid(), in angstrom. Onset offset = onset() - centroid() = 35.2 angstrom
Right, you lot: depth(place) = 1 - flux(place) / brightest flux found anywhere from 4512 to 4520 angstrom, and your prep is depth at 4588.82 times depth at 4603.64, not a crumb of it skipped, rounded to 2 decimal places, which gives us 0.00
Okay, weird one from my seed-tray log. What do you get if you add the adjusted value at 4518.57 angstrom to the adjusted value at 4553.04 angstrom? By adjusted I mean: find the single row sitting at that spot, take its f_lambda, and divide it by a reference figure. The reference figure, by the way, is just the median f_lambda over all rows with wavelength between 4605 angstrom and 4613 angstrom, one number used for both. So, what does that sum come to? 1.96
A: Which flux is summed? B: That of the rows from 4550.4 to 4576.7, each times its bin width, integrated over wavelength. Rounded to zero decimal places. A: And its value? 288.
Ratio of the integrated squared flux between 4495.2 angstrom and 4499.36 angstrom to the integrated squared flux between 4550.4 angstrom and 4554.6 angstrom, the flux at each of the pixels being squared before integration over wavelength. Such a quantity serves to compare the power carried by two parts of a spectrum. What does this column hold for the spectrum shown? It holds 1.20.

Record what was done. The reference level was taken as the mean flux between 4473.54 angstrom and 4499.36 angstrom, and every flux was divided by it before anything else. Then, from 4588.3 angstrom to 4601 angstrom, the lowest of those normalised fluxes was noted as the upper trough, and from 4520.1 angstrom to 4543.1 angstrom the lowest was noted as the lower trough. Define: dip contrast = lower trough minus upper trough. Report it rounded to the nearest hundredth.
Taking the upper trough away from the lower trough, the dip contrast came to -0.21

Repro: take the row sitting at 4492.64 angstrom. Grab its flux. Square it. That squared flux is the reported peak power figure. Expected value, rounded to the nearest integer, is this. 114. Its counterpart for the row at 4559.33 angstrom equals 97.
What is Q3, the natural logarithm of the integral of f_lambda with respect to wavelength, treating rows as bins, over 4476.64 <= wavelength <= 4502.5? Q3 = 5.72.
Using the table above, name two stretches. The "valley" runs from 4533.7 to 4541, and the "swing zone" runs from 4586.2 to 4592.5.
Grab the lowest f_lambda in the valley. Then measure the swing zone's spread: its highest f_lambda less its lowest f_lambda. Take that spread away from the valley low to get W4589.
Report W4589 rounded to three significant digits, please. 4.64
